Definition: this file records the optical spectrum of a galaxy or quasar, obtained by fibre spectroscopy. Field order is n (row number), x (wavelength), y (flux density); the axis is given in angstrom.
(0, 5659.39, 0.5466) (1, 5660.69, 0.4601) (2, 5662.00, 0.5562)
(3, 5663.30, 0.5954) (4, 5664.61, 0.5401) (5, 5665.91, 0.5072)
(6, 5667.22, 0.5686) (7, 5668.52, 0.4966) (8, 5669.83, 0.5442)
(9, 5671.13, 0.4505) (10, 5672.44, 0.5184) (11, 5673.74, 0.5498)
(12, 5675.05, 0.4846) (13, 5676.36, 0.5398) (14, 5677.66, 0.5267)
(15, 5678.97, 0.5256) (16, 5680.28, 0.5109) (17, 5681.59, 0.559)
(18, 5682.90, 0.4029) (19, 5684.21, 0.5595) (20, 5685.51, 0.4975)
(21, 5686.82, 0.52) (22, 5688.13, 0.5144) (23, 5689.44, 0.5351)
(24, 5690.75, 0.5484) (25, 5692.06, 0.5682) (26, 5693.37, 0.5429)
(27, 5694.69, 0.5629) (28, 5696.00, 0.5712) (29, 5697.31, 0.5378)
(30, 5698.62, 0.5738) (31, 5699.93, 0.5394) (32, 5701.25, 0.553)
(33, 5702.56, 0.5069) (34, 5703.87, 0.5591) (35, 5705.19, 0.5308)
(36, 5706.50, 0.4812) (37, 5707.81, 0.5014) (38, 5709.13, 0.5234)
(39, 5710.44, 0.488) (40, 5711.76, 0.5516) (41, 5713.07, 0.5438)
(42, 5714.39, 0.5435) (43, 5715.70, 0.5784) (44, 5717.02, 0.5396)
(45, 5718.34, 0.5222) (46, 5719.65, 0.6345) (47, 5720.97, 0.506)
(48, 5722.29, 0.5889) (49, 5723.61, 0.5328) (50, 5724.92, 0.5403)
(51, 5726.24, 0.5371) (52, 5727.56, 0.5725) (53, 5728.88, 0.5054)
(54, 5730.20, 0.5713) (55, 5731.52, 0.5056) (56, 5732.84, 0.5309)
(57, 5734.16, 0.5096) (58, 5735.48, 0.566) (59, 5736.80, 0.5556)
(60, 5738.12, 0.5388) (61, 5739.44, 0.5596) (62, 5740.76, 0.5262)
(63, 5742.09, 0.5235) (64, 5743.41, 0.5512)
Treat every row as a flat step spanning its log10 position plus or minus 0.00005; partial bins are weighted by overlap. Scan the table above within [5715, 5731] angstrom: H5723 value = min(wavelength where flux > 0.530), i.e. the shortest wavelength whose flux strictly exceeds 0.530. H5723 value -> 5715.70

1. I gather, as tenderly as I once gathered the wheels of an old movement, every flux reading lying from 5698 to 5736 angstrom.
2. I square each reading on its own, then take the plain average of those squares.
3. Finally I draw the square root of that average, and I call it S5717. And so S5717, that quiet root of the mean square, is 0.540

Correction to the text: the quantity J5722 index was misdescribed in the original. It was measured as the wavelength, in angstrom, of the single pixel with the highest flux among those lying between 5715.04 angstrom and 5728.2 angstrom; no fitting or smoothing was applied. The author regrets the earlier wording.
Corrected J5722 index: 5719.65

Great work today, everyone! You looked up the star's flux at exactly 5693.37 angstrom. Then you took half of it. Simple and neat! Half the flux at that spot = 0.271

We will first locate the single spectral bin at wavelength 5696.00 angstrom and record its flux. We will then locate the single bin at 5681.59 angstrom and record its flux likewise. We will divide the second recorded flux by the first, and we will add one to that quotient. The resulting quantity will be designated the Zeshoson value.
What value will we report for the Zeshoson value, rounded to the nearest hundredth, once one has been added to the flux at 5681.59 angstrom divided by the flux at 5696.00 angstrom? 1.98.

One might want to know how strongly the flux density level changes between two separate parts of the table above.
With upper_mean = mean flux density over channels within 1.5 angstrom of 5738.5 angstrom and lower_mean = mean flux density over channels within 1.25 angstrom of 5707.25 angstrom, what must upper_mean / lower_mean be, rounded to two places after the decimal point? 1.12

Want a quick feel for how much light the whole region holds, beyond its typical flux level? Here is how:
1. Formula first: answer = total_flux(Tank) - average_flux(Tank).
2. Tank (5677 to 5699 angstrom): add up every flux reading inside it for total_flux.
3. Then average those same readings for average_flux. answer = 8.52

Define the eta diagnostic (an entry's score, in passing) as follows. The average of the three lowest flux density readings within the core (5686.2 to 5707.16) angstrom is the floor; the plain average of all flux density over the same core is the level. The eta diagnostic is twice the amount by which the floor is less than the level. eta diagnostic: 0.079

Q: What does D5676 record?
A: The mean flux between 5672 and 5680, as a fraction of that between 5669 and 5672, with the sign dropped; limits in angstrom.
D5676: 1.05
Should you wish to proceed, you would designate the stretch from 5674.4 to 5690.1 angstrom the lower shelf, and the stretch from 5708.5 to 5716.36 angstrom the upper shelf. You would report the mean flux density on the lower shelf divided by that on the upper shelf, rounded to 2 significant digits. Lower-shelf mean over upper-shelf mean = 0.96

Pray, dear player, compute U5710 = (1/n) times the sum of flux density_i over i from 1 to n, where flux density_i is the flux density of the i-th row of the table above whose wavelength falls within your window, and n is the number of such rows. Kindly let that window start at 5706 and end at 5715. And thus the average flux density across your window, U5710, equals 0.519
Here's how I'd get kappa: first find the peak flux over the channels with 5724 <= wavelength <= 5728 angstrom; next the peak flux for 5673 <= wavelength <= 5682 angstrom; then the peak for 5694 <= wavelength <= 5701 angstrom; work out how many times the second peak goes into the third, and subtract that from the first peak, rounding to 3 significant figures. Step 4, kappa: -0.454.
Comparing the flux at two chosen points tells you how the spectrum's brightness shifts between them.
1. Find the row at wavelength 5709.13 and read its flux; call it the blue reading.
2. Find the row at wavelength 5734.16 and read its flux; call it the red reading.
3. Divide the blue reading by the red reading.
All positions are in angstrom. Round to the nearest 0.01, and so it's 1.03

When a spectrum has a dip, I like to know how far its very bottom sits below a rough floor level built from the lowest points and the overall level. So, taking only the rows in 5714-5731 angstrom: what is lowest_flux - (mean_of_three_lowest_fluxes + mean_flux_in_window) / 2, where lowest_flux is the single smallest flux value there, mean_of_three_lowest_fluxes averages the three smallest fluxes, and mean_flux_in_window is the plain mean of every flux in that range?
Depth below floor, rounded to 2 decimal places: -0.03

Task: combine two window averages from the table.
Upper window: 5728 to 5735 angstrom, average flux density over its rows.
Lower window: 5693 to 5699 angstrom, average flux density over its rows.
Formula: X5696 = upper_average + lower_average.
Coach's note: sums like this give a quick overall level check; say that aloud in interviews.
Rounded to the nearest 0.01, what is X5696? 1.08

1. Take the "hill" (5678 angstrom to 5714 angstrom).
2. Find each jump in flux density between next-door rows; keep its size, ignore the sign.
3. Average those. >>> 0.039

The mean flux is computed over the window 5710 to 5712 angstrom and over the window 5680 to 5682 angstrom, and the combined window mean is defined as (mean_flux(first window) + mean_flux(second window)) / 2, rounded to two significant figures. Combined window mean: 0.53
